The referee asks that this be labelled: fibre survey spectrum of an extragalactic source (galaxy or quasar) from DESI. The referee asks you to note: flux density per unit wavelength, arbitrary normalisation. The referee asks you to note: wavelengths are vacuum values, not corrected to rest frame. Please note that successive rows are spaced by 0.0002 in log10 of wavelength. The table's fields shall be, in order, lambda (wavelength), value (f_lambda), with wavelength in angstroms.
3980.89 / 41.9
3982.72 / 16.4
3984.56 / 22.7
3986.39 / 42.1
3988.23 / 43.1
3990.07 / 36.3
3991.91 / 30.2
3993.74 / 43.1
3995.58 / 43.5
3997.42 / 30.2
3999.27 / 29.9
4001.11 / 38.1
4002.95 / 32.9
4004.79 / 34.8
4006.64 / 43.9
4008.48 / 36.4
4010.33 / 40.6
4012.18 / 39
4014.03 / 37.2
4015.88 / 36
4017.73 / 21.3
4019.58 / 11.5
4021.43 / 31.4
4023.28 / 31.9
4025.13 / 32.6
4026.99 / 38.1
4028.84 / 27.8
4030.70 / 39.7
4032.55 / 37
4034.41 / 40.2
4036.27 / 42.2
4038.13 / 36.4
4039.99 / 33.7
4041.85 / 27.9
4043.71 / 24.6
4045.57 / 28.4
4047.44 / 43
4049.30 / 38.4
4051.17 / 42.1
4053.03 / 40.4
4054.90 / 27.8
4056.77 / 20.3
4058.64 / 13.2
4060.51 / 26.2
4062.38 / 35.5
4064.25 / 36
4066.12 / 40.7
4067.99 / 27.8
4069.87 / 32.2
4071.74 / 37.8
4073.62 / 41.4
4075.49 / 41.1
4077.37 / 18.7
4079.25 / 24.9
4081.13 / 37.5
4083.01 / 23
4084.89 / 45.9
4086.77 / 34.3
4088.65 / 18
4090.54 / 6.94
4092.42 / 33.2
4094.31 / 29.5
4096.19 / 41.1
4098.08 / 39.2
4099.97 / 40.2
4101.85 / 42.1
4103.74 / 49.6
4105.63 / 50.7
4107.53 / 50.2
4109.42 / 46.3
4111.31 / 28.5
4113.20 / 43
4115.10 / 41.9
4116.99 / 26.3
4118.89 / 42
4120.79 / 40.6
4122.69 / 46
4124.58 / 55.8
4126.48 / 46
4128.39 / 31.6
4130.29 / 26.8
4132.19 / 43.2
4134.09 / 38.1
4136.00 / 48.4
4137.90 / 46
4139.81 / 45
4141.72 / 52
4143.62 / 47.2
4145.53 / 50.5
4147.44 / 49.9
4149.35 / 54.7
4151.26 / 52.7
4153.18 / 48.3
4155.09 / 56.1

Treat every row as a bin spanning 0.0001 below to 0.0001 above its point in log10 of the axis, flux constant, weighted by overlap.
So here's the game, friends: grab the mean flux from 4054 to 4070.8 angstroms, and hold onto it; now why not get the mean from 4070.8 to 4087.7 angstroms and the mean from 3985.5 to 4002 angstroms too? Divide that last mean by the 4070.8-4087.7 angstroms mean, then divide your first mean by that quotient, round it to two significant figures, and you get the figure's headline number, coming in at 26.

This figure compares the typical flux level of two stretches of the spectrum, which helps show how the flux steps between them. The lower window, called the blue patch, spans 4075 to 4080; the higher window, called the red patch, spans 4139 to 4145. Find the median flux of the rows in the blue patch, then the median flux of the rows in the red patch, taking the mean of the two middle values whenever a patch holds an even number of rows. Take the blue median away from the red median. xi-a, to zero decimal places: 22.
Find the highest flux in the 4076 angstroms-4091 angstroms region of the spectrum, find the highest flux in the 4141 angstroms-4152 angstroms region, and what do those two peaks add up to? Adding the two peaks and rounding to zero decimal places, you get 101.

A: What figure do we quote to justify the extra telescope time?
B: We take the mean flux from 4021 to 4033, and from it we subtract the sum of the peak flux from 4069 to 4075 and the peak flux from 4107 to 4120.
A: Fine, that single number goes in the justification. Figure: -57.5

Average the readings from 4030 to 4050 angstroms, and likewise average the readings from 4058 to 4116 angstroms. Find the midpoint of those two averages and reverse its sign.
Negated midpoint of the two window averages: -35.2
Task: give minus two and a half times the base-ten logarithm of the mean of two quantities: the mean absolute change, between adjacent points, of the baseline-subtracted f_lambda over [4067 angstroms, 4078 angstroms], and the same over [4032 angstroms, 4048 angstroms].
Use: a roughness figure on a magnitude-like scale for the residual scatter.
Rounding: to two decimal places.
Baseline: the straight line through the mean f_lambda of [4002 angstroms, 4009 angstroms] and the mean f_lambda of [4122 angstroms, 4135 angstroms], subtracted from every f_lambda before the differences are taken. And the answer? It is -1.98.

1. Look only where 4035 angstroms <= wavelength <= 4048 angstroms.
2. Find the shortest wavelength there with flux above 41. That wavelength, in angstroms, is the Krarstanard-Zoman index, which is 4036.27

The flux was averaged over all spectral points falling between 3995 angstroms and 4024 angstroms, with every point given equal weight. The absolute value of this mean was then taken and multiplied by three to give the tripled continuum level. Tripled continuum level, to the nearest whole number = 101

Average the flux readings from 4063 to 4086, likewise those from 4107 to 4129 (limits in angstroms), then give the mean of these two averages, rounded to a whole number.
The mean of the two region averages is 38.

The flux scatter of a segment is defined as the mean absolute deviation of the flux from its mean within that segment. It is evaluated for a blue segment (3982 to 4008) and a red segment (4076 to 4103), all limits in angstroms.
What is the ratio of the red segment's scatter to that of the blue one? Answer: 1.40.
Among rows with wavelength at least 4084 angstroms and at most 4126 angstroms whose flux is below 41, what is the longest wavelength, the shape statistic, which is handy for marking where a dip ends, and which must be 4120.79 angstroms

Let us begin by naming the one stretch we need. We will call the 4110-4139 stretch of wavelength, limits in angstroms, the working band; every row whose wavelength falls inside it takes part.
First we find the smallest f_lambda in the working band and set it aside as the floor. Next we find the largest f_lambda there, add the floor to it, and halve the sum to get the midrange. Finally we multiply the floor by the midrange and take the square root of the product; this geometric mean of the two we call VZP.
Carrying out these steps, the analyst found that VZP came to 33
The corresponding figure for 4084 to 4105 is 14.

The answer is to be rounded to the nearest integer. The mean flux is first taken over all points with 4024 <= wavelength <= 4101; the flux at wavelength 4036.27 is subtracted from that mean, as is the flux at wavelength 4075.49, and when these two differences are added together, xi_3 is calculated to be -18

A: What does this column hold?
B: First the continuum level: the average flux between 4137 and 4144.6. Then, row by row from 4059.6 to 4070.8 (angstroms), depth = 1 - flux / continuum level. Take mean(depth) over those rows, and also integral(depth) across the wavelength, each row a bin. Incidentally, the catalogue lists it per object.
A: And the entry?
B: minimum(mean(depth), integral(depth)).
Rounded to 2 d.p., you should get 0.30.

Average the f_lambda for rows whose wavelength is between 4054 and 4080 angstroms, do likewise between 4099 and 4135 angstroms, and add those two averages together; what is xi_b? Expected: 72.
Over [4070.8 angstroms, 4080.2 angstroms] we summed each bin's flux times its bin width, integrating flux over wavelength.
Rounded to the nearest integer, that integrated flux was 308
